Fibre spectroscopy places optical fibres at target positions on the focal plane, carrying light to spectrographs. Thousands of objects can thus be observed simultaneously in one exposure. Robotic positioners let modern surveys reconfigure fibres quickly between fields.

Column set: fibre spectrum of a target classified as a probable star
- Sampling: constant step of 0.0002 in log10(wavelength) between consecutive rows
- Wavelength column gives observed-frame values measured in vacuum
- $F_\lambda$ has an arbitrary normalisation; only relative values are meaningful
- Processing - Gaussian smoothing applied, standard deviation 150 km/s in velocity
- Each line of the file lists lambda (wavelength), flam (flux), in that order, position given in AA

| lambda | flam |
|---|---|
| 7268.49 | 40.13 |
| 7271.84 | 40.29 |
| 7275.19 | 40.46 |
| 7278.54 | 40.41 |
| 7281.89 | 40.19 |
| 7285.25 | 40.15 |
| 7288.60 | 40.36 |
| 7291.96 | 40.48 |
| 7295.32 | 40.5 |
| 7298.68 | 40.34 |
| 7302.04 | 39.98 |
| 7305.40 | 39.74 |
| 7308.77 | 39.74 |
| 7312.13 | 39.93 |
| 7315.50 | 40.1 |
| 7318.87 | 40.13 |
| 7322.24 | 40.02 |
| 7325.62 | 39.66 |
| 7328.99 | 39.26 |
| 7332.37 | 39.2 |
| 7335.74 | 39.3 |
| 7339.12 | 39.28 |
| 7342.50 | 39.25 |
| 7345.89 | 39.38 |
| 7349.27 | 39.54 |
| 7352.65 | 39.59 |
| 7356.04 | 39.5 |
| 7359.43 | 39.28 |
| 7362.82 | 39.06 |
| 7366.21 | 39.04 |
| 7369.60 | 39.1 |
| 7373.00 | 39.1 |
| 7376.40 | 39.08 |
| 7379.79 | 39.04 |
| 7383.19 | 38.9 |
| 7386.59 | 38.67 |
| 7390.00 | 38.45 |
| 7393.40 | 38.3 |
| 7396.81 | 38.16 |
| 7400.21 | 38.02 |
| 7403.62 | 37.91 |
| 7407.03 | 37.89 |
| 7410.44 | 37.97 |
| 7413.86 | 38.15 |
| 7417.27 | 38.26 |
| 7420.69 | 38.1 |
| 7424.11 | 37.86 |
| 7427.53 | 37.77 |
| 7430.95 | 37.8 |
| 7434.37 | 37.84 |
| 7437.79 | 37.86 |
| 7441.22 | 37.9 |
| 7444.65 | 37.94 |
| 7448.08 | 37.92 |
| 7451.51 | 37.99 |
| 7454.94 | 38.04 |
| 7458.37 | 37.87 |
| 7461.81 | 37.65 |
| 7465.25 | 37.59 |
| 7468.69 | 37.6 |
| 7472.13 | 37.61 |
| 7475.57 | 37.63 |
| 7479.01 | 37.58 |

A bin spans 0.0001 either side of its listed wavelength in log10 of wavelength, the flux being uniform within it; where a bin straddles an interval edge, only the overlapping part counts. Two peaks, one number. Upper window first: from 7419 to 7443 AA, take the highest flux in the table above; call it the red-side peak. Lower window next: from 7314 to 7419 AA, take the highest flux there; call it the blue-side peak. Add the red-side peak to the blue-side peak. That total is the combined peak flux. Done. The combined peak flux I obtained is 78.2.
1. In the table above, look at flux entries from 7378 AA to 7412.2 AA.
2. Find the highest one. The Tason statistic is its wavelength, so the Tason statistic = 7379.79 AA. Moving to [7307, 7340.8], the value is 7318.87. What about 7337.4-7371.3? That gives 7352.65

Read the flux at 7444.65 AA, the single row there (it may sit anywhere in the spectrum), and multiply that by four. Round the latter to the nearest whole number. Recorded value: 152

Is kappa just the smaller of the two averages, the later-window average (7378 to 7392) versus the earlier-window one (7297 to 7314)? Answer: 38.77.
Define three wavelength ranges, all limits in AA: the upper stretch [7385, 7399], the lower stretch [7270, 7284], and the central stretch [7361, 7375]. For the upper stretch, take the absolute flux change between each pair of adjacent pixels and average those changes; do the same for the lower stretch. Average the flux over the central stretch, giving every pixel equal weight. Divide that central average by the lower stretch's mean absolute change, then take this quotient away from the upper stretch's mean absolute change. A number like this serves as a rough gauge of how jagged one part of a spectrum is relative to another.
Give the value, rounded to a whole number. -266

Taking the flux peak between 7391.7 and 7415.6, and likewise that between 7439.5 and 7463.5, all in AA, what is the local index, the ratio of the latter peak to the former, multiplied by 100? 99.3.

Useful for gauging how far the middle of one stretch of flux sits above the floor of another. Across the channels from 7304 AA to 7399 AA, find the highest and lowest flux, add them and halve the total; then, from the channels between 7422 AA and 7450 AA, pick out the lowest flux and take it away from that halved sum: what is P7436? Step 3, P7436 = 1.4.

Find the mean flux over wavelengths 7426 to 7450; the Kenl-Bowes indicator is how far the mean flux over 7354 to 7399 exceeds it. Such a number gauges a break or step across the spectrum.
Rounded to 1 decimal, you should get 1.0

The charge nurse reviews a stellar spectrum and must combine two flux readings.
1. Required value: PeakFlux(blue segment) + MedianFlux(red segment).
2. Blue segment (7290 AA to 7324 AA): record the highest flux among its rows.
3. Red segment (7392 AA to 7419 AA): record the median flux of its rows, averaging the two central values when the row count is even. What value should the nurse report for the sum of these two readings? 78.6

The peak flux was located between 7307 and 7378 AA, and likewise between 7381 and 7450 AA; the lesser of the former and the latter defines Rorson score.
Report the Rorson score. 38.9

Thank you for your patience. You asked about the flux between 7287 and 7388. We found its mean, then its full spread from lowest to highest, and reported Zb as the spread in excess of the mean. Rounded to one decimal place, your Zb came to -37.7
